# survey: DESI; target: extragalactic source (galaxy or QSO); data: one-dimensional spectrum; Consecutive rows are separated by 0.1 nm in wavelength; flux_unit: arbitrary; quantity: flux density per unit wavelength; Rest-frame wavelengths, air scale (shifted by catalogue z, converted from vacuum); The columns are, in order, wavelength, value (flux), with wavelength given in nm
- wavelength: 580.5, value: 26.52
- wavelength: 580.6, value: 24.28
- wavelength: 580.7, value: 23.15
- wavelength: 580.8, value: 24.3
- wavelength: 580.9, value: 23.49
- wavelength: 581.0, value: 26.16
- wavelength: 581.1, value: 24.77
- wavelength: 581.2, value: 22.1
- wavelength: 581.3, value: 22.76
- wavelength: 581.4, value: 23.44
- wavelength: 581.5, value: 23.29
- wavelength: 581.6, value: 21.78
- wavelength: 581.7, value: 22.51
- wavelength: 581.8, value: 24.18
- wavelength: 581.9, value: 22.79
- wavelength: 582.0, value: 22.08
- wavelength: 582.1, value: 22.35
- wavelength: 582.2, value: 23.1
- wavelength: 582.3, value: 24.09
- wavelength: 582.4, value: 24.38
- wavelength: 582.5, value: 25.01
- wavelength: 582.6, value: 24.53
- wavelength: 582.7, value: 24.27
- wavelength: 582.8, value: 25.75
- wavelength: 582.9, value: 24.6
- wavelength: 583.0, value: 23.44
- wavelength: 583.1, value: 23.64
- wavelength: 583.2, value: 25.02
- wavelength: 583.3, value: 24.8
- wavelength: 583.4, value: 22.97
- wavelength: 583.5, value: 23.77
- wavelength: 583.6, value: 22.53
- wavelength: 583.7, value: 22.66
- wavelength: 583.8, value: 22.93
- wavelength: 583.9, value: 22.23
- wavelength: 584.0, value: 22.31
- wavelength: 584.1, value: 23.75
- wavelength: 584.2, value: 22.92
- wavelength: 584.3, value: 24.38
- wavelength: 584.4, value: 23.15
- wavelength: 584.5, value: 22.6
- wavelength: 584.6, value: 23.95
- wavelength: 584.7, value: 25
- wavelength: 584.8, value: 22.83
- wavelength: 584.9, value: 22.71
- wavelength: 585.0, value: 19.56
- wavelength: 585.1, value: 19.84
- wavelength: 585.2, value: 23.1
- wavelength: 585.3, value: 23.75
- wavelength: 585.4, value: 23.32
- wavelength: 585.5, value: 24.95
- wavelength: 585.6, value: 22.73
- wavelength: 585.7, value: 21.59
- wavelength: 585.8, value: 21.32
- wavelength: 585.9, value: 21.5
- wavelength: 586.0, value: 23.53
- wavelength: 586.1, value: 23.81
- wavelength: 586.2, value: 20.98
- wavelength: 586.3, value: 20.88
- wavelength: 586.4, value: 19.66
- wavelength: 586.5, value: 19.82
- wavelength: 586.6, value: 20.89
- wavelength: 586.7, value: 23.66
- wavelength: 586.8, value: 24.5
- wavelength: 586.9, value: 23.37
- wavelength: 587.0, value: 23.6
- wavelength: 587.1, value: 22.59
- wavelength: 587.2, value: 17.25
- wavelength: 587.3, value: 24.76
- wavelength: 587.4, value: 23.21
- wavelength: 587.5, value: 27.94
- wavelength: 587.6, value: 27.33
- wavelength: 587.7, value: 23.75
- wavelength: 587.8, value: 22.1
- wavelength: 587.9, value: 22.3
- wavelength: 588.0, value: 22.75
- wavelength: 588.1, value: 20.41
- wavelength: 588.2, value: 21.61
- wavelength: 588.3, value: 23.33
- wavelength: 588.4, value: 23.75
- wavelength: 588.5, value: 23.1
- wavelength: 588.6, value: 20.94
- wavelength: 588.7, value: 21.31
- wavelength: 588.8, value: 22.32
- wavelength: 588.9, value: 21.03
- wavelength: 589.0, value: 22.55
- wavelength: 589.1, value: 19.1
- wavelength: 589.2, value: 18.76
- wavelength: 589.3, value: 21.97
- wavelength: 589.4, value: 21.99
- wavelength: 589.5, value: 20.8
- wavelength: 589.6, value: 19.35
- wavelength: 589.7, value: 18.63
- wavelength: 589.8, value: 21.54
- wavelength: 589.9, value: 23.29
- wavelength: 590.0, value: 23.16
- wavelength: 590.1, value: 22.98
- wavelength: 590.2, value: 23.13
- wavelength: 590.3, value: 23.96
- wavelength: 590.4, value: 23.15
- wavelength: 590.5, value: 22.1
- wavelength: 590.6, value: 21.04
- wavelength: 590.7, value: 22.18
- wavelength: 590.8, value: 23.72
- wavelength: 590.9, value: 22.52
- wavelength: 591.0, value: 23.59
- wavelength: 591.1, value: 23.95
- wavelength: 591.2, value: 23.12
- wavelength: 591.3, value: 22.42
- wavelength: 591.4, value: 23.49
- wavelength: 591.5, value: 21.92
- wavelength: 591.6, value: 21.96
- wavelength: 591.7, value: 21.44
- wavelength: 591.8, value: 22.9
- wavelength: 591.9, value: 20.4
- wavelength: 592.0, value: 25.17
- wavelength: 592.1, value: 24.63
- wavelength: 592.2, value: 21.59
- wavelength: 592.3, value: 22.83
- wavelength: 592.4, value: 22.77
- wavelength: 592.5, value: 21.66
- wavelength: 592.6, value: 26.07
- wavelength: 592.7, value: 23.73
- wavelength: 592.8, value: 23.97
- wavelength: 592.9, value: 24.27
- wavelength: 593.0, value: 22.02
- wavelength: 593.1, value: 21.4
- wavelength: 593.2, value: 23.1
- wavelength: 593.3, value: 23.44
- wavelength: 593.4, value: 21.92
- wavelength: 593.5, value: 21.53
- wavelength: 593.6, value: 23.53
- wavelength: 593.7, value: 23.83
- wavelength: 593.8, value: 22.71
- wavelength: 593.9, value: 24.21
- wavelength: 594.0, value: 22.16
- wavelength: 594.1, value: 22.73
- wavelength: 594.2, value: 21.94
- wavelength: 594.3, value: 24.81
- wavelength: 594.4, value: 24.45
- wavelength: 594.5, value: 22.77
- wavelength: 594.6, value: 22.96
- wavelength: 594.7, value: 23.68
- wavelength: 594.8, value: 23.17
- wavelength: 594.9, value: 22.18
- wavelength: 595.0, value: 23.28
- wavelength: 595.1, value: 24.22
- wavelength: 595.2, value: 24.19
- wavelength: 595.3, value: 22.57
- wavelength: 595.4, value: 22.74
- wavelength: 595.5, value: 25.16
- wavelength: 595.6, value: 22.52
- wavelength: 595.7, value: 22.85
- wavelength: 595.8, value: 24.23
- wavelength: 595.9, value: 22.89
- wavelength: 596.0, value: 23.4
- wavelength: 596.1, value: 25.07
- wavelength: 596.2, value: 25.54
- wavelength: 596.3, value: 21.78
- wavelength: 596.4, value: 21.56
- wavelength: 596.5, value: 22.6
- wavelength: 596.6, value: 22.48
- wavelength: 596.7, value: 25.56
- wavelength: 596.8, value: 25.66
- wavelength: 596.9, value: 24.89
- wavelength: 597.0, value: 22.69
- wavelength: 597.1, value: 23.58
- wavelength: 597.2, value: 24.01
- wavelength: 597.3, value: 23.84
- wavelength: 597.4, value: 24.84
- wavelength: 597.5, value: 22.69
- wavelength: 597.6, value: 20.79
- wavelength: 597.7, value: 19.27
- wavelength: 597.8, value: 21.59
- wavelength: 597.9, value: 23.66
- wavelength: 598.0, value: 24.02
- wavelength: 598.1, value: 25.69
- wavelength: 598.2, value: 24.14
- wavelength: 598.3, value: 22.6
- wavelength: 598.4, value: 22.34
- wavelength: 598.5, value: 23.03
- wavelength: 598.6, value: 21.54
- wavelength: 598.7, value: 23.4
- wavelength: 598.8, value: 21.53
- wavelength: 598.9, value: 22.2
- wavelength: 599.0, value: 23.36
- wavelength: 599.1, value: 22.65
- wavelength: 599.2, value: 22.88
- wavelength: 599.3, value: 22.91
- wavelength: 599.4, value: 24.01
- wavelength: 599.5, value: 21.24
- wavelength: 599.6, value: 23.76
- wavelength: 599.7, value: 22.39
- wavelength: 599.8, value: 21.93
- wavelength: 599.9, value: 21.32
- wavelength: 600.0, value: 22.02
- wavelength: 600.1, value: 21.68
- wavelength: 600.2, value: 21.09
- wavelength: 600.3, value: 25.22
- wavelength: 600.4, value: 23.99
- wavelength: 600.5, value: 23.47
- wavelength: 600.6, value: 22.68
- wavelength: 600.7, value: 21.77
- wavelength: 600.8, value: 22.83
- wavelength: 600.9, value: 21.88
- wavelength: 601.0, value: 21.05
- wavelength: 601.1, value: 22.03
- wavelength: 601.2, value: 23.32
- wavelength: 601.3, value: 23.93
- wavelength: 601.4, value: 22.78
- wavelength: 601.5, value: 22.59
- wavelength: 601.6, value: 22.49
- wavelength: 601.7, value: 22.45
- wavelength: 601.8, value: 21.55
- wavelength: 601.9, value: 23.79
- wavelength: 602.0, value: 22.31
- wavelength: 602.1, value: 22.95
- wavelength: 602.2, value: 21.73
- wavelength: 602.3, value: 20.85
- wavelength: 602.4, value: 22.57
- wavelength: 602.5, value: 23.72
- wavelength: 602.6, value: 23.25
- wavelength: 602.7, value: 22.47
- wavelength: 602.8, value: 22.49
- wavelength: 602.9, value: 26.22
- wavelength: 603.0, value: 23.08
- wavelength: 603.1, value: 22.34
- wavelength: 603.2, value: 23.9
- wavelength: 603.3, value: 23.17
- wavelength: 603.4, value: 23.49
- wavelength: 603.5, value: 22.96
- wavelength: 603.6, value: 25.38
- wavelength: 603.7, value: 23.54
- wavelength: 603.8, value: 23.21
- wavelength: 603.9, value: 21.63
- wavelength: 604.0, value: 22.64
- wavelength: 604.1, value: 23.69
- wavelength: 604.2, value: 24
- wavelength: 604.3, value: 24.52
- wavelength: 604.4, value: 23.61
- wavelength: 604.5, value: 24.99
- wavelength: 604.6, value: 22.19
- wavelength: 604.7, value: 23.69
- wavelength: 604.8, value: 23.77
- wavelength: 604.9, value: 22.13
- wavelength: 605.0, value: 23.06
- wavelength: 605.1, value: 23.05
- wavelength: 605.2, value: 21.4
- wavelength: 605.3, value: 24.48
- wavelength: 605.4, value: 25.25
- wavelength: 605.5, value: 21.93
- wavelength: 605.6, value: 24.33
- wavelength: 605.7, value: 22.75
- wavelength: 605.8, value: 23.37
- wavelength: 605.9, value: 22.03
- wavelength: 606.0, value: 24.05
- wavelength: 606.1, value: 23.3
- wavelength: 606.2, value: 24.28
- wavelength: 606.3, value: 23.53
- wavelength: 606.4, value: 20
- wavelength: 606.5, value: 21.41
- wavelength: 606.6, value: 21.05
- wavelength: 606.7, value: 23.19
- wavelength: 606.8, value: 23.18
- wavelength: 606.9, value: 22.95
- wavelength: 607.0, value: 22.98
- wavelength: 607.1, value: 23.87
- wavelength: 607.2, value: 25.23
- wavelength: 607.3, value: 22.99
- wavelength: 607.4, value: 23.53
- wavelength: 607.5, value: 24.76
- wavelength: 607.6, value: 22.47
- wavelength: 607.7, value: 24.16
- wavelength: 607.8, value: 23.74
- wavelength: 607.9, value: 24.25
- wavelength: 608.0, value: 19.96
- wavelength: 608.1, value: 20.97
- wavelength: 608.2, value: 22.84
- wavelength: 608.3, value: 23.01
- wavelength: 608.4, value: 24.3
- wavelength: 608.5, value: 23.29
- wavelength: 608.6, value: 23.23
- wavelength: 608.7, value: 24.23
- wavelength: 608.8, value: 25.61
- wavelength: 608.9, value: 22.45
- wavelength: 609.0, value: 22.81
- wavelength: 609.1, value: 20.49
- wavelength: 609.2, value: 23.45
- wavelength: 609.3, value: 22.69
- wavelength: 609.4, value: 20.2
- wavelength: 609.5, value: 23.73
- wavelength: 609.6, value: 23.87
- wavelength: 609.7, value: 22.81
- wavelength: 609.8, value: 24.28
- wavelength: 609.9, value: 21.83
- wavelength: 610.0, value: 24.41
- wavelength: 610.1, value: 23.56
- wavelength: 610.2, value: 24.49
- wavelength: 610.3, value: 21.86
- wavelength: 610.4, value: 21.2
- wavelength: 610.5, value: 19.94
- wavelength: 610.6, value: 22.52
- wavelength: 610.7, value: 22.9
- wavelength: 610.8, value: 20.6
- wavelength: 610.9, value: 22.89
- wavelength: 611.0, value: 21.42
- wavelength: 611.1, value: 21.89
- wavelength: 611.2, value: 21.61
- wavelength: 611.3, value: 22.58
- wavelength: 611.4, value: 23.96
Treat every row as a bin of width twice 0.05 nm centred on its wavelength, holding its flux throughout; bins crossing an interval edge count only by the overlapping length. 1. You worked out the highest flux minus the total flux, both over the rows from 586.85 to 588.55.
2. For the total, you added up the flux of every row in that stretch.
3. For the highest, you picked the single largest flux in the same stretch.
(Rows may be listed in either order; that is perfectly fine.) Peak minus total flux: -365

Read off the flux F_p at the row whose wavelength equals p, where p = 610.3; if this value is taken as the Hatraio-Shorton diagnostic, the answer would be 21.86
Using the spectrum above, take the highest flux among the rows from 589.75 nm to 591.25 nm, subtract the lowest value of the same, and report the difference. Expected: 2.9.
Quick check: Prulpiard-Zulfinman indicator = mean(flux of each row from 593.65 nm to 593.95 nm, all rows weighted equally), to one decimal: 23.6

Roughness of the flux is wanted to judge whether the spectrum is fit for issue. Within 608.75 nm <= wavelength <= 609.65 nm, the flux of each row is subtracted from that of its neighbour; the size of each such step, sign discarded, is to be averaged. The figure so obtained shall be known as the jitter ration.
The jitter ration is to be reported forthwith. 2.0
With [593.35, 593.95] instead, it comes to 1.1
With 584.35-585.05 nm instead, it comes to 1.4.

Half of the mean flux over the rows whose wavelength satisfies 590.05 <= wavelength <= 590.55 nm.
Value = 11.5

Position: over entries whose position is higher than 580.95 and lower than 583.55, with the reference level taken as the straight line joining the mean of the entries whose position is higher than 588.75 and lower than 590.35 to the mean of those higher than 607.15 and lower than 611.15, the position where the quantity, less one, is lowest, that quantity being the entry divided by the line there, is 581.6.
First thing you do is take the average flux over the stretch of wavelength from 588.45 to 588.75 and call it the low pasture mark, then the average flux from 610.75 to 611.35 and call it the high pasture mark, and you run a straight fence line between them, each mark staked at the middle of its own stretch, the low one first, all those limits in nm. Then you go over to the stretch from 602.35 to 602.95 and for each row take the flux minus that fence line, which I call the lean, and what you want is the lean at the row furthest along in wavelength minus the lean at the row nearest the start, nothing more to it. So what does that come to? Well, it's 3.6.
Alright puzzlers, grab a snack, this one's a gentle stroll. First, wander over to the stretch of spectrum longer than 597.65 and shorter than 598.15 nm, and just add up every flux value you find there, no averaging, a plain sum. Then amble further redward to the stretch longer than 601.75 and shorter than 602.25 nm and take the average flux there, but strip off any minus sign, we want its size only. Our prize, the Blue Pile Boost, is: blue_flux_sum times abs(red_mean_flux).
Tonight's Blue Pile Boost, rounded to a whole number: 2566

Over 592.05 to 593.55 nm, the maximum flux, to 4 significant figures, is 26.07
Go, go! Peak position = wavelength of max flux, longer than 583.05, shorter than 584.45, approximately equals 583.2 nm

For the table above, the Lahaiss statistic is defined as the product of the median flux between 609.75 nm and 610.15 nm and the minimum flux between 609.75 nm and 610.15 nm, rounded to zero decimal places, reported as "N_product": 522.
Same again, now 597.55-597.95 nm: 408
